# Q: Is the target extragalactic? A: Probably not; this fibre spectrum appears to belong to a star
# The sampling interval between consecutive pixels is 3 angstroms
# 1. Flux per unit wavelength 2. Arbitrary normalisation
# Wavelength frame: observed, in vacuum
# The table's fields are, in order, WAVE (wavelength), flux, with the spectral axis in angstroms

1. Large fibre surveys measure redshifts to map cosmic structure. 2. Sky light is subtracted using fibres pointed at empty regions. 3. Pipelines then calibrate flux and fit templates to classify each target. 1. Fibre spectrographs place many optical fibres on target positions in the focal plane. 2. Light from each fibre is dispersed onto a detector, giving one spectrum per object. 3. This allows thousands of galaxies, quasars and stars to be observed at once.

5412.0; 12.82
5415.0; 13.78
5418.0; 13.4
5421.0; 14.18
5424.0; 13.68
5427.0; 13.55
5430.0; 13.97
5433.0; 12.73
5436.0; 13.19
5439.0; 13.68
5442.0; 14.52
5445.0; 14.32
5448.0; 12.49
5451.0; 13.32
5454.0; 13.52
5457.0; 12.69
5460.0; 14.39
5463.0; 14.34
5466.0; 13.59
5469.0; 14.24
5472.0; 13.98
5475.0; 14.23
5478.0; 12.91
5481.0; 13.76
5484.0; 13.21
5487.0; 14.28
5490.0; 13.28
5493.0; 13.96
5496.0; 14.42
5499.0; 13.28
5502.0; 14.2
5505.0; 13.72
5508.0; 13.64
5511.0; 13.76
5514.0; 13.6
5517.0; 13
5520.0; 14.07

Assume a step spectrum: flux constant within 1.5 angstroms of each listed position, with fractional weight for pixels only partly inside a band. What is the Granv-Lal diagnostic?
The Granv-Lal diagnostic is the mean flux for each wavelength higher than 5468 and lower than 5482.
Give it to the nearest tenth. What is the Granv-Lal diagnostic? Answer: 13.8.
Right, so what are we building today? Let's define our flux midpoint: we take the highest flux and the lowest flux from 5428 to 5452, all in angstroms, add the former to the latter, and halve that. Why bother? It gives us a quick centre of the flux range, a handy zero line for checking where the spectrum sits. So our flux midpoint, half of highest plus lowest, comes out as 13.5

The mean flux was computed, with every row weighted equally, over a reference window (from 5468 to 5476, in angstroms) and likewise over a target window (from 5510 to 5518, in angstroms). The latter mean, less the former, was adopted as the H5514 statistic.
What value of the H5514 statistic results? -0.7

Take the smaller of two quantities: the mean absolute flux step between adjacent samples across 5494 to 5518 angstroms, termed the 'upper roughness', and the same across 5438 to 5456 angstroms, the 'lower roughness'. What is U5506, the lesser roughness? 0.50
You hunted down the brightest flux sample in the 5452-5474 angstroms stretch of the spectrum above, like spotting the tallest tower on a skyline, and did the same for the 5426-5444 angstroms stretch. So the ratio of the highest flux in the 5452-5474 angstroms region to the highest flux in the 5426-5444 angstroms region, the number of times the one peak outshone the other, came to 0.99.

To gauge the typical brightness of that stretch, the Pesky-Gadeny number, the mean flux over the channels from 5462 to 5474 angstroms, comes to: 14.0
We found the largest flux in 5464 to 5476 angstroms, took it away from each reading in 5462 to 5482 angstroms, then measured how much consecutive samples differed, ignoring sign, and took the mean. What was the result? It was 0.68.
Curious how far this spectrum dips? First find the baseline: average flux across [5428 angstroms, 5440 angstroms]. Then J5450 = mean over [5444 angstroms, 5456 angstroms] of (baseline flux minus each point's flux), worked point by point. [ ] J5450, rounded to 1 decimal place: 0.0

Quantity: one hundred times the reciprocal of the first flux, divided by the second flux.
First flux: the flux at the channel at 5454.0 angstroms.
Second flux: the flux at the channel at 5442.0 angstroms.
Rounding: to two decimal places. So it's 0.51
